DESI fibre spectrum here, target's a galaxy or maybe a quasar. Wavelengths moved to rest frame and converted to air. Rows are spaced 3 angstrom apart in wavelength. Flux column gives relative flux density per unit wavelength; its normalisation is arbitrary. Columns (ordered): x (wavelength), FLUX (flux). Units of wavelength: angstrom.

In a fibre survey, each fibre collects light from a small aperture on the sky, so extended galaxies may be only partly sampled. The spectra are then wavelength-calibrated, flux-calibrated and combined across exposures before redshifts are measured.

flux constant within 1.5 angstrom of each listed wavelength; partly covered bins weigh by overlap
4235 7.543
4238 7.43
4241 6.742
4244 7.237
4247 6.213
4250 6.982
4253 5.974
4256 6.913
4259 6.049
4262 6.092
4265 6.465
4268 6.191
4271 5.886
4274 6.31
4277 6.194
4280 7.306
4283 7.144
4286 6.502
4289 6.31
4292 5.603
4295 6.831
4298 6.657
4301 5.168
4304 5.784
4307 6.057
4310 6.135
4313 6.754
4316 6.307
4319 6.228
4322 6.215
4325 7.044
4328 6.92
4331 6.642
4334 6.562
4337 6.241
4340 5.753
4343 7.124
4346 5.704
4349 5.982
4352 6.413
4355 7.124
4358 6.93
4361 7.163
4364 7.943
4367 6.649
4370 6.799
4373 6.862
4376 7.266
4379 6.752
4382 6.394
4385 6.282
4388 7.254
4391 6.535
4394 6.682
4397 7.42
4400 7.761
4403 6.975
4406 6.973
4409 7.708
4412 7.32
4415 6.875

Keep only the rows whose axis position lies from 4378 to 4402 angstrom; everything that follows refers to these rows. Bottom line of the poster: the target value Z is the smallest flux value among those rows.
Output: 6.282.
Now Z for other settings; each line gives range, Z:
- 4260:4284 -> 5.886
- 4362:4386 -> 6.282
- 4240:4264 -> 5.974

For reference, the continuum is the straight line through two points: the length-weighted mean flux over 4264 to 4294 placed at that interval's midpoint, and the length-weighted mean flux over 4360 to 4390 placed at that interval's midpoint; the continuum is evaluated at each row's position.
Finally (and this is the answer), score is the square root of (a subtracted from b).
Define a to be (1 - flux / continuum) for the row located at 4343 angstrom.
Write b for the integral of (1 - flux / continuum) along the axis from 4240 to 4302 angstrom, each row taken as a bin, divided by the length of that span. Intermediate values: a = -0.055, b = -0.012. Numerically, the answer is 0.21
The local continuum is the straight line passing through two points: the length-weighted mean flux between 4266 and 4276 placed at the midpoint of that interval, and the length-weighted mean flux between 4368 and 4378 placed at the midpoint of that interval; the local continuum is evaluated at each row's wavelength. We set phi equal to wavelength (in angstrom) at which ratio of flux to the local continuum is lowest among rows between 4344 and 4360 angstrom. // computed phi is 4346 angstrom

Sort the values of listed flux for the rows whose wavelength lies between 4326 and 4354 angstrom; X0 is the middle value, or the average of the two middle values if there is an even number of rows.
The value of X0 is 6.41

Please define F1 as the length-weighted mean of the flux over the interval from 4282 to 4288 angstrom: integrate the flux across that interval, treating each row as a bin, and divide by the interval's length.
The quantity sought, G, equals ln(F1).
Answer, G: 1.91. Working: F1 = 6.8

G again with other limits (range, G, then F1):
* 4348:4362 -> 1.91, 6.7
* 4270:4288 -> 1.88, 6.6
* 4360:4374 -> 1.96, 7.1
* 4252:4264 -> 1.84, 6.3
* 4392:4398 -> 1.94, 7.0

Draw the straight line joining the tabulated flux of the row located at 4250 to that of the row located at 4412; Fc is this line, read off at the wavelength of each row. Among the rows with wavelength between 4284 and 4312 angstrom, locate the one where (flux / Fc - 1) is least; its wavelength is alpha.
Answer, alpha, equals 4301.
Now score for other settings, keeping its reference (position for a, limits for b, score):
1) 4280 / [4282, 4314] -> 0.42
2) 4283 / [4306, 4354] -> 0.39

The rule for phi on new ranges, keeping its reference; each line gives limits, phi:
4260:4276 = 4271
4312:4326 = 4322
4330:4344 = 4340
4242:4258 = 4253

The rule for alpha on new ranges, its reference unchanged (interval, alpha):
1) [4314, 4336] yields 4322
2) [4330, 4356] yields 4346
